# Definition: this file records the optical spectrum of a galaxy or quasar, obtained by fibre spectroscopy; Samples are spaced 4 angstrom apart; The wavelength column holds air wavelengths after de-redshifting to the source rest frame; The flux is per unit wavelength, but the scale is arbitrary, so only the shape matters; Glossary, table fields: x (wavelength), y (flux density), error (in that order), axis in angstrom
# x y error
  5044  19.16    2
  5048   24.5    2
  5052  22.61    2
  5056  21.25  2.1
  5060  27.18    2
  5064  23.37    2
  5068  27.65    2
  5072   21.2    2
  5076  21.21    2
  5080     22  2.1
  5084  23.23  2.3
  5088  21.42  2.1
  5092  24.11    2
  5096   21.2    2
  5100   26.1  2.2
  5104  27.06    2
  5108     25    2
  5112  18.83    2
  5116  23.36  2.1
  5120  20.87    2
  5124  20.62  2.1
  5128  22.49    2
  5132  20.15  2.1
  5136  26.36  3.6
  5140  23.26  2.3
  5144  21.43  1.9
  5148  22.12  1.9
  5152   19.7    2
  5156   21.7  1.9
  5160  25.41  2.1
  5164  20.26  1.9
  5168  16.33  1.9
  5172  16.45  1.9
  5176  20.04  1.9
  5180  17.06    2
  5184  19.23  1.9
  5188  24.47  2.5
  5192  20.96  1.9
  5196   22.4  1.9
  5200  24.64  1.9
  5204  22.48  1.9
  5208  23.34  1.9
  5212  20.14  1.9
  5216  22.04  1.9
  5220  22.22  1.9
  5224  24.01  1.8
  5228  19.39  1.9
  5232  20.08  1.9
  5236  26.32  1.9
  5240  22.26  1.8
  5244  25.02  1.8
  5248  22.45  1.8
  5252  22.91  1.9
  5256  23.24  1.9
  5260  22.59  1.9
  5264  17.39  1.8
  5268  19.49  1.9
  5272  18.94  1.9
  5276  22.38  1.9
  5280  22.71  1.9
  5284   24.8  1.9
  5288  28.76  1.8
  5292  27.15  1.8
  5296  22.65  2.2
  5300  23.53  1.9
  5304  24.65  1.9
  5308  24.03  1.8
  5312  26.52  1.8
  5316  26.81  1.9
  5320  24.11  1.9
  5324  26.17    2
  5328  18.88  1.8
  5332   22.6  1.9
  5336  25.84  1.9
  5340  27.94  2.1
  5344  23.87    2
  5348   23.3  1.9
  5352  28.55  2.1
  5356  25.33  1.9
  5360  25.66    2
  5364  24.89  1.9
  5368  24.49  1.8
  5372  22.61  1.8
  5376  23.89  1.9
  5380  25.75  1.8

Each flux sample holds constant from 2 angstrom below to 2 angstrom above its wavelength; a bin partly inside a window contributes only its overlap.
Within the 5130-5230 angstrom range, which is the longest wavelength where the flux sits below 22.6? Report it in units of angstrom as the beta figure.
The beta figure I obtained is 5228 angstrom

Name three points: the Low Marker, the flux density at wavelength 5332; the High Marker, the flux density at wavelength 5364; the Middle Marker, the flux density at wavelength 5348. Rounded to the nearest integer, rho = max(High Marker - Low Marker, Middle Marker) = 23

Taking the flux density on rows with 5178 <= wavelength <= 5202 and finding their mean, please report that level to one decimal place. 21.5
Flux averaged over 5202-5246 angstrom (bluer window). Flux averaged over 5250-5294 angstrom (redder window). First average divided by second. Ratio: 0.99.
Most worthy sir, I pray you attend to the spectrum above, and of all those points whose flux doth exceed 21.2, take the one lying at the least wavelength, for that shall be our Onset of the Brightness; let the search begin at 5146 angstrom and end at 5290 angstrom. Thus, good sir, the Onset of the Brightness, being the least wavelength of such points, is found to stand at 5148 angstrom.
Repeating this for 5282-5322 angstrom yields 5284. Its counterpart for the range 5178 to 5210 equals 5188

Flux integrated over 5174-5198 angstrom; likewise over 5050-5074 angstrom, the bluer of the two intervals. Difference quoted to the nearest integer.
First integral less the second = -76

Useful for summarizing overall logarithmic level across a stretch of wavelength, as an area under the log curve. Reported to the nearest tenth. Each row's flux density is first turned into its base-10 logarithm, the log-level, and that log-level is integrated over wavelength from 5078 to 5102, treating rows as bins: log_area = 32.7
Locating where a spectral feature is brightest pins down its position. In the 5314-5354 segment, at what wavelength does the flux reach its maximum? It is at 5352 angstrom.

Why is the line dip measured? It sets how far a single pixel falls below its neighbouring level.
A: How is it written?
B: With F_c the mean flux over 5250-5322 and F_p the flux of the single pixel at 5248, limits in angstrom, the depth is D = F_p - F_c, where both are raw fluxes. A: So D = -1.0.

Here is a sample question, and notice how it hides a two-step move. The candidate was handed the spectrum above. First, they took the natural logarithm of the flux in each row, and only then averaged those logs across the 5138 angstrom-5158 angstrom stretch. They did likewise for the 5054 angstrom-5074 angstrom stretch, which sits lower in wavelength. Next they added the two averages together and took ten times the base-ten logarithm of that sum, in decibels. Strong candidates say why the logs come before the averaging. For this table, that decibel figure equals 7.959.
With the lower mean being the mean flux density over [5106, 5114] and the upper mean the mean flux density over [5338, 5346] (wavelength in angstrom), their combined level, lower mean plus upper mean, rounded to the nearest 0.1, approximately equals 47.8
